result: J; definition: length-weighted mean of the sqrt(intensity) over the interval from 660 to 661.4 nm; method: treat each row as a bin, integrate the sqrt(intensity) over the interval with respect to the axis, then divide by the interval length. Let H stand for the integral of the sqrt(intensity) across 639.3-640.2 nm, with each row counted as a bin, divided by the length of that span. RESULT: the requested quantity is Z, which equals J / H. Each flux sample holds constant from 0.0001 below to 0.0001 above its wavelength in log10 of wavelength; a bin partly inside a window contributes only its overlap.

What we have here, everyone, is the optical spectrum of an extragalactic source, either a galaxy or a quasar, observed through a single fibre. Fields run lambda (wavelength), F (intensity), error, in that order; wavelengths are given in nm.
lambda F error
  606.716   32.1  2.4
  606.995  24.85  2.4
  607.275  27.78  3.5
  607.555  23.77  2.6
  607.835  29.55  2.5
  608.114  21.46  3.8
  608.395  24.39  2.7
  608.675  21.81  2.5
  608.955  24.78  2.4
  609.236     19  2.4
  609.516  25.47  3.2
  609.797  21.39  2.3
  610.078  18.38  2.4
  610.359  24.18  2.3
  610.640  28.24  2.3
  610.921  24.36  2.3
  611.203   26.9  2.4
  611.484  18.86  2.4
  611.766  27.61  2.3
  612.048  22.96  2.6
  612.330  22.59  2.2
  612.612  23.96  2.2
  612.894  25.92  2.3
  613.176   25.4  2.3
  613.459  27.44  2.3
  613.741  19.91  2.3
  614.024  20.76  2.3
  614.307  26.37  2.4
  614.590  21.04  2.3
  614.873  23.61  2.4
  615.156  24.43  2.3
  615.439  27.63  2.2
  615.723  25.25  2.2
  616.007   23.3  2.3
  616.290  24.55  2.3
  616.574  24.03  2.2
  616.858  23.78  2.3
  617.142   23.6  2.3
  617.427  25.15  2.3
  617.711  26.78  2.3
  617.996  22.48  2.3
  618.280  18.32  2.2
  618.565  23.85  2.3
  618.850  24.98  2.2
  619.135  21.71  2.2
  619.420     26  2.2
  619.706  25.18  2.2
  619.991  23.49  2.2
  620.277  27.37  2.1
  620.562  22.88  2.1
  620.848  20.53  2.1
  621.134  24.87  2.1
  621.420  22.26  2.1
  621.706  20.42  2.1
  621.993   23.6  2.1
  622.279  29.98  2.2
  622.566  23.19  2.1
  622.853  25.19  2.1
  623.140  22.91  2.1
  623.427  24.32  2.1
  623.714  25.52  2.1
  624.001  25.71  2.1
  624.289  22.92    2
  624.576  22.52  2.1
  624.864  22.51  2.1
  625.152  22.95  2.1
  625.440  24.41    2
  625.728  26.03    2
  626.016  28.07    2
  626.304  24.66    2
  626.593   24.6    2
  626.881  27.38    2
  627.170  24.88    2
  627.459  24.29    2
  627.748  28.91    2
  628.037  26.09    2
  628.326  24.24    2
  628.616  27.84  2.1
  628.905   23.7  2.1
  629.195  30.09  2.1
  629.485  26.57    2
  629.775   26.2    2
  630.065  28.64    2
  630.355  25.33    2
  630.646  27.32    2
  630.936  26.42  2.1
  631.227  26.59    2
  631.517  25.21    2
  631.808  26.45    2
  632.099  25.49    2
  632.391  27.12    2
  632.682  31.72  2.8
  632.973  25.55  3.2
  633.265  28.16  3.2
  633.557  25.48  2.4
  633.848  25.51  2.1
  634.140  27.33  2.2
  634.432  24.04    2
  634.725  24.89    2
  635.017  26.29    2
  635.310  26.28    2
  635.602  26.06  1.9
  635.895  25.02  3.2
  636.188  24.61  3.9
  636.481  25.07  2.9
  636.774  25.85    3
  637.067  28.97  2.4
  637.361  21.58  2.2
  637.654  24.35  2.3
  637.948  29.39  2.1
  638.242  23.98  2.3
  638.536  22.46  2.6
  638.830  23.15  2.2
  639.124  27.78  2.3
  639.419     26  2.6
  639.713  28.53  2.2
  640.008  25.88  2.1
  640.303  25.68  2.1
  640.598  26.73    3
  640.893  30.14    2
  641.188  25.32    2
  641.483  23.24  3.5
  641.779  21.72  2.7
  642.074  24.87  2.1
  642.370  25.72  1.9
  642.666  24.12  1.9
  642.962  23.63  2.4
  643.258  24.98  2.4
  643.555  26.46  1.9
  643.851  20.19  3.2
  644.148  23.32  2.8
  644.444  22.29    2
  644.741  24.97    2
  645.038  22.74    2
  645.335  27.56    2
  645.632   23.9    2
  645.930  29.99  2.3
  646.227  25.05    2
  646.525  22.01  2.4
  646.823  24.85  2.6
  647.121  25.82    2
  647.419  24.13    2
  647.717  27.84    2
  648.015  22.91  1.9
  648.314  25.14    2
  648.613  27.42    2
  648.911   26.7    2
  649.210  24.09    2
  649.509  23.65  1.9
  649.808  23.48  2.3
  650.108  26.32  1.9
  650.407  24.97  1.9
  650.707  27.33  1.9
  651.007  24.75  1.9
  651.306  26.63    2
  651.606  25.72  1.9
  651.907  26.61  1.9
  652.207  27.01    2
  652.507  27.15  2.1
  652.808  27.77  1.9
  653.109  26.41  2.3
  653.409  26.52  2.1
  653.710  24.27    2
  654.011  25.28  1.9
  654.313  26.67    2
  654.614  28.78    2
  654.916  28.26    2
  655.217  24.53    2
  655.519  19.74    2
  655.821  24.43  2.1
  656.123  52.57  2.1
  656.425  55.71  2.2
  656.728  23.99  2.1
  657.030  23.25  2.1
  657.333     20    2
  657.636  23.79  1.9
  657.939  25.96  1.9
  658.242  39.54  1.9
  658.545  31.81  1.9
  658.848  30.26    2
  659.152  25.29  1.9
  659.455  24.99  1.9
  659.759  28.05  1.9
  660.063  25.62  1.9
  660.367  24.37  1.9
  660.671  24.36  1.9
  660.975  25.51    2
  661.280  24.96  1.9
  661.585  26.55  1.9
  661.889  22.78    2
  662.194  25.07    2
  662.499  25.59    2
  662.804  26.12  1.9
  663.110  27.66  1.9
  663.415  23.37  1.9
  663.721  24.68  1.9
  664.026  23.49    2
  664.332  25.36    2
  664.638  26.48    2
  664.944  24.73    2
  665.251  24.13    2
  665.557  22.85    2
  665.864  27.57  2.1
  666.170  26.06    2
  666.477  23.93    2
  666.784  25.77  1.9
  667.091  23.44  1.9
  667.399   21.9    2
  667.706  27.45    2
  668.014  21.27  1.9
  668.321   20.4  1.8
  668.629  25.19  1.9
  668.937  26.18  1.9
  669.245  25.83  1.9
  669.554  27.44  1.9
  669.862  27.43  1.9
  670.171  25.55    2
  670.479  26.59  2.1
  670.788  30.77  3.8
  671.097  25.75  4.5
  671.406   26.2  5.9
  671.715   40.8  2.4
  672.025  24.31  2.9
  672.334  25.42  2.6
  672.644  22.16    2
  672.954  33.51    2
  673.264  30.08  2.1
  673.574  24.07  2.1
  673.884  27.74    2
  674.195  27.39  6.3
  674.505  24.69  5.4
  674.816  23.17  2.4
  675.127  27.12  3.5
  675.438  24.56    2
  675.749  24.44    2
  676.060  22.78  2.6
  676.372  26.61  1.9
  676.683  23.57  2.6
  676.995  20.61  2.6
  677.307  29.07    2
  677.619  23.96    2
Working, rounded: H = 5.17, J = 4.99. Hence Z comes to 0.965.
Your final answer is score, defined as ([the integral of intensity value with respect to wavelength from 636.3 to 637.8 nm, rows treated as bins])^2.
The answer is 1424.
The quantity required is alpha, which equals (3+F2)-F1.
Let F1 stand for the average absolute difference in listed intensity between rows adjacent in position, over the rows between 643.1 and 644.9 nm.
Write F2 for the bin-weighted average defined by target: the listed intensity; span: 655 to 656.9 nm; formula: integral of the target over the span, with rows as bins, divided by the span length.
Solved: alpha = 33.3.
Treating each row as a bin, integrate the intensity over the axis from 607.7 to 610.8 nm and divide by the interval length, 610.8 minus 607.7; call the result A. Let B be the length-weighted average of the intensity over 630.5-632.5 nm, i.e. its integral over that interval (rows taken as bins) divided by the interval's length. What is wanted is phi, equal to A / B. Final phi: 0.89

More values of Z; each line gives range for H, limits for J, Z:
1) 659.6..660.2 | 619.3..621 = 0.950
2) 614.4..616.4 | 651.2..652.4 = 1.045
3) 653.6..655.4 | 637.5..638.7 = 0.976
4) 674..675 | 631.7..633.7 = 1.037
